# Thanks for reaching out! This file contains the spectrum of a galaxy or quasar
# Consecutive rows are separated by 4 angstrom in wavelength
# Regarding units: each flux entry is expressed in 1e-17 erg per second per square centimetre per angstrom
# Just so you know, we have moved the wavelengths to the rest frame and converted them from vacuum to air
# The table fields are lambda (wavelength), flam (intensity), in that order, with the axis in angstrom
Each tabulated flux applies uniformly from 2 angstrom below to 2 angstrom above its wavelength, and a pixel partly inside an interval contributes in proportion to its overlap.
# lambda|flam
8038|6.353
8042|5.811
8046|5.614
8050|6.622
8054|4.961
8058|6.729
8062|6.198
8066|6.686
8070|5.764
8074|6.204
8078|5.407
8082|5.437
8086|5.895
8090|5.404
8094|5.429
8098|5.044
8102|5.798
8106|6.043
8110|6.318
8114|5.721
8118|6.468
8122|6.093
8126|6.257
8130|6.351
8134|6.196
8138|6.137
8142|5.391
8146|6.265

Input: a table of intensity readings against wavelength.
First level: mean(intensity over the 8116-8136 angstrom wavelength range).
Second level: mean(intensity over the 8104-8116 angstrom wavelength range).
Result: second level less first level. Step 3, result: -0.2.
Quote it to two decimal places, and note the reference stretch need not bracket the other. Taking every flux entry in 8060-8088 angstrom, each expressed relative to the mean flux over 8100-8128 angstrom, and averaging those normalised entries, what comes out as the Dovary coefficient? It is 0.97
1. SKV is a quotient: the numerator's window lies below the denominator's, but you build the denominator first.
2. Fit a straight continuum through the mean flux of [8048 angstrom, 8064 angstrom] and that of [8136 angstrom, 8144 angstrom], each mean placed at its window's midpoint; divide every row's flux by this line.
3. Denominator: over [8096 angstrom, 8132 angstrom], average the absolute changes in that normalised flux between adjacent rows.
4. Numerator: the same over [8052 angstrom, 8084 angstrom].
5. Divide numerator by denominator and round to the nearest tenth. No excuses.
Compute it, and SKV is 1.7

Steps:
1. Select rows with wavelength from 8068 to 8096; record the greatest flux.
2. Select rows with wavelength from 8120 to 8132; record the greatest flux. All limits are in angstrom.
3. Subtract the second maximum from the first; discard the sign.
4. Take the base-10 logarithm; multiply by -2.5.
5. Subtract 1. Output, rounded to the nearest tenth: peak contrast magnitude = 1.1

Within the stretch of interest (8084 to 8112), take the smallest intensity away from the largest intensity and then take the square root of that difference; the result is 1.13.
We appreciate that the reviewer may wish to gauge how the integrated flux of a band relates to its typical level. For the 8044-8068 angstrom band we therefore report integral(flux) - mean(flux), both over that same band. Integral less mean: 141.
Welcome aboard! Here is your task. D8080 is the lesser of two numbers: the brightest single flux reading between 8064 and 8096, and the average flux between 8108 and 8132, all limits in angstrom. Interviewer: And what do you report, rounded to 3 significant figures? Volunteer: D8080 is 6.20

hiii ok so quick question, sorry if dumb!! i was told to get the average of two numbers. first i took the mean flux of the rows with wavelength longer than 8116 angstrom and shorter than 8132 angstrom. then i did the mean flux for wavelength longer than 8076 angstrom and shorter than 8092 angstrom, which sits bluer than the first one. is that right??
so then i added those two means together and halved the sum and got 5.91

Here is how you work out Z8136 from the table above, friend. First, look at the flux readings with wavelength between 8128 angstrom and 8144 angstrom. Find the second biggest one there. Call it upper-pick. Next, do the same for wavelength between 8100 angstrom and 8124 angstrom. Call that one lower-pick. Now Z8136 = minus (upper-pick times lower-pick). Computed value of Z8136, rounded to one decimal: -39.1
